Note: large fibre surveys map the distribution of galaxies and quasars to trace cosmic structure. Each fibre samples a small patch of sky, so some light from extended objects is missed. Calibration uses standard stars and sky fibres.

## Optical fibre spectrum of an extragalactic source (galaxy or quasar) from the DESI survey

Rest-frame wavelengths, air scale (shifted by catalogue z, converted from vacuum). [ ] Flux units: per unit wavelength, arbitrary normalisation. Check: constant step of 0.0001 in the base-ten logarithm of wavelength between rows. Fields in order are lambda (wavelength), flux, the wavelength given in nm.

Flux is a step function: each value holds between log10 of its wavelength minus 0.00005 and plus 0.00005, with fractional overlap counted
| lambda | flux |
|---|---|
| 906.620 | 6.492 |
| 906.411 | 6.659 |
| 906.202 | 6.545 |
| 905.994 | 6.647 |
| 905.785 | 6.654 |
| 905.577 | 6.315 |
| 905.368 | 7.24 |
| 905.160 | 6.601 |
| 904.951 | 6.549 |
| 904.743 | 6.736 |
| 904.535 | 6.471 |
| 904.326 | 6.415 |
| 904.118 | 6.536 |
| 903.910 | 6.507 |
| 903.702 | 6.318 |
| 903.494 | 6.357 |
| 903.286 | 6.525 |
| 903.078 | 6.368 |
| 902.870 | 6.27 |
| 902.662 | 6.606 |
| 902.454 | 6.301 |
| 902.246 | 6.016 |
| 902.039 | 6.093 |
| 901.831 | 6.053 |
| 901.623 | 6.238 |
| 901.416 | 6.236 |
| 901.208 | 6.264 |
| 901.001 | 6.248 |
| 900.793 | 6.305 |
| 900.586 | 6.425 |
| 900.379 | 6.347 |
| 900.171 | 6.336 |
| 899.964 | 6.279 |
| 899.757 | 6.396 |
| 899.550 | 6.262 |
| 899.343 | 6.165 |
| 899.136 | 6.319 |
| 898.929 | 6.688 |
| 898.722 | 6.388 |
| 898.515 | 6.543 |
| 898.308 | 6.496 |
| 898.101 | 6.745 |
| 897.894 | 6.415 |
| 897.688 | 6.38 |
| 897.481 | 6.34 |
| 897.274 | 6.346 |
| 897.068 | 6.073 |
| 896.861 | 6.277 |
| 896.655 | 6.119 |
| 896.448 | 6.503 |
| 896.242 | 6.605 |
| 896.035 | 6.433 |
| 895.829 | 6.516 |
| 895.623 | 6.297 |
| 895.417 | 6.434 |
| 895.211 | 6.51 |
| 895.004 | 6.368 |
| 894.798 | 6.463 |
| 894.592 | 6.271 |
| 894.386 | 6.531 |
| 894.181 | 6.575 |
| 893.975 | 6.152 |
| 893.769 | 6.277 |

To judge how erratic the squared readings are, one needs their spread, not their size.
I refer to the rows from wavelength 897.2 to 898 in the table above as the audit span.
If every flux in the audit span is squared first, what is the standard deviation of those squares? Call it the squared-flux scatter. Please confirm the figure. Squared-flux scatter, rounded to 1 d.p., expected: 0.4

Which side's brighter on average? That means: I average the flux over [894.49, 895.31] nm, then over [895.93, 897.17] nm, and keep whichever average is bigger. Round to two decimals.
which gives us 6.40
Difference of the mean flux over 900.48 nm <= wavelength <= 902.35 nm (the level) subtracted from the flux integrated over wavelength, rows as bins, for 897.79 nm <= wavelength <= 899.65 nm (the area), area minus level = 5.8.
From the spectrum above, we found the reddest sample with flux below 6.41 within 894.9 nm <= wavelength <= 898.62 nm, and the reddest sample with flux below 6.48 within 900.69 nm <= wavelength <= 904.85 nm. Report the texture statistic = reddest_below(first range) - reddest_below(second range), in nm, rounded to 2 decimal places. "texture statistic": -6.85 nm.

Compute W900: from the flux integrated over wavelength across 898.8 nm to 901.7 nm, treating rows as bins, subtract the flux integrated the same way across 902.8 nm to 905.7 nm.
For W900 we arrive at -0.6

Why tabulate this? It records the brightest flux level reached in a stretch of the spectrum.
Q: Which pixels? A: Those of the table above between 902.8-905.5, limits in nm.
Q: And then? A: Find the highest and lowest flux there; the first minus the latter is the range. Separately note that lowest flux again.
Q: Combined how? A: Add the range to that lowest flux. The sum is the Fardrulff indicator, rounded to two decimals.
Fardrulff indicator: 7.24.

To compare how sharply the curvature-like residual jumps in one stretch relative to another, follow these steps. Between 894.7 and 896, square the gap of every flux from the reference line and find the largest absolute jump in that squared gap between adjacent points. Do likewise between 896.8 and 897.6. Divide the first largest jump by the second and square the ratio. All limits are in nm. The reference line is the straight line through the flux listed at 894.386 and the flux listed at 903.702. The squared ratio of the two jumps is 0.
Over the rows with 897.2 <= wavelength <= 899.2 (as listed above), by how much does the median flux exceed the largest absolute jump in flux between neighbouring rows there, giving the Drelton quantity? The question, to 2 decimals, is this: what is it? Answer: 6.03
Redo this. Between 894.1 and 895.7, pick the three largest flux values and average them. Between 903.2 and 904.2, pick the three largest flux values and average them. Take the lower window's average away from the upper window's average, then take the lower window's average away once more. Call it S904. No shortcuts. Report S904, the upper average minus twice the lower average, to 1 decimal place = -6.6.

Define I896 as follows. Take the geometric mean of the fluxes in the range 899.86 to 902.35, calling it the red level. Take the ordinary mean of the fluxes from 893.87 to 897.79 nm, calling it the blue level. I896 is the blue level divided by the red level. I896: 1.02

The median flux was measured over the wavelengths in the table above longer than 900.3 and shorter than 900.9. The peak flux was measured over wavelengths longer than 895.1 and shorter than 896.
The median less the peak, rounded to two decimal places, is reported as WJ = -0.17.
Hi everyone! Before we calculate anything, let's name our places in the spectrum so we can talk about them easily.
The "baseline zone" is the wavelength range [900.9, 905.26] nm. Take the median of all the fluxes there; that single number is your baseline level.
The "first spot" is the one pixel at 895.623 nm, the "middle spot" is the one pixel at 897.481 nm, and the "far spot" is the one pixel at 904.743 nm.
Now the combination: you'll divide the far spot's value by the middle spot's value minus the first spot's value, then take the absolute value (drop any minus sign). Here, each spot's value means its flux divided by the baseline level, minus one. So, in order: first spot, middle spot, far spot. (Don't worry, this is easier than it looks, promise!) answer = 8.8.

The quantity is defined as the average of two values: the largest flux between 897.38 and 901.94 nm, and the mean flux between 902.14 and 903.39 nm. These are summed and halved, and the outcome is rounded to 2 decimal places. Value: 6.55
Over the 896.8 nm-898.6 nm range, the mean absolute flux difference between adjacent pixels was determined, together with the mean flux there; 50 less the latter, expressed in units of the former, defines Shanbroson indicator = 295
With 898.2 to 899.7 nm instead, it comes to 233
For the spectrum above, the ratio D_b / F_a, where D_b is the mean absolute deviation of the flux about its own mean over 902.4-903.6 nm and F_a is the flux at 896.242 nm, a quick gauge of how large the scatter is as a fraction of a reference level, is 0.016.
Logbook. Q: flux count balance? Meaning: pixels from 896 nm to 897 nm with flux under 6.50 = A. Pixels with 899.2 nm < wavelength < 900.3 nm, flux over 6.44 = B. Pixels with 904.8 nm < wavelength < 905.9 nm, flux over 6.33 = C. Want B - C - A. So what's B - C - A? -7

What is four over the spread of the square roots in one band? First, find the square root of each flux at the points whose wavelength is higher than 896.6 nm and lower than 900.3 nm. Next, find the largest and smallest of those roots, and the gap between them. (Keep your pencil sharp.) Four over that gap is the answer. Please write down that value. 30.1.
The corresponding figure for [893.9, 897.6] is 37.9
